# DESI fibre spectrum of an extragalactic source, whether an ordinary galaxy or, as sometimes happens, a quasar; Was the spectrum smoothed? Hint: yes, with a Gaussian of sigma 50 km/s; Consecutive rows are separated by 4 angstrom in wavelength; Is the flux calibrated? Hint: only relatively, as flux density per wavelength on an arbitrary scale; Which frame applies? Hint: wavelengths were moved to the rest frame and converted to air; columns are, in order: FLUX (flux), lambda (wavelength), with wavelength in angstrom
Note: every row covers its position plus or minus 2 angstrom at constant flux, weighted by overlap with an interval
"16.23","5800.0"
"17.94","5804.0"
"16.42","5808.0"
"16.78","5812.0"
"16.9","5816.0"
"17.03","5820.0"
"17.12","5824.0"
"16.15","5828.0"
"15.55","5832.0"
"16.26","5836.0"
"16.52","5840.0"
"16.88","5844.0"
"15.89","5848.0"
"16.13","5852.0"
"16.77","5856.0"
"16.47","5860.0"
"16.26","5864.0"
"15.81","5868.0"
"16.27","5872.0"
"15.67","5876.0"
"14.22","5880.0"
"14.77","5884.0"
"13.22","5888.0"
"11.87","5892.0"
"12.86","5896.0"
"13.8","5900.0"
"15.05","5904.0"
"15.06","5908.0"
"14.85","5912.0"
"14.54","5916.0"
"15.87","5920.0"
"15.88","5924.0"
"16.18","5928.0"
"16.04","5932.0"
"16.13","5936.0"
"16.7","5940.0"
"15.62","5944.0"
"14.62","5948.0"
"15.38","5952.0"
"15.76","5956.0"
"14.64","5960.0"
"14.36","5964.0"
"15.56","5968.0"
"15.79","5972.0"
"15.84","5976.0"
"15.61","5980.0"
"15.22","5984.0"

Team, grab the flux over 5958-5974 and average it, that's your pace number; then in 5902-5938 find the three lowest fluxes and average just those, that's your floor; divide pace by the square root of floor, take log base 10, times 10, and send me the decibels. 5.9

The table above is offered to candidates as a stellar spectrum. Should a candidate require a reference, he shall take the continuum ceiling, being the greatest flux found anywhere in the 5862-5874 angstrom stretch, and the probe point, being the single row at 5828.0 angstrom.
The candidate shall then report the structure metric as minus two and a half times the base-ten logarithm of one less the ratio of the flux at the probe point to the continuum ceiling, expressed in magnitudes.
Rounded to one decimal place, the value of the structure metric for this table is 5.3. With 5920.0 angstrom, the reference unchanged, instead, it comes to 4.0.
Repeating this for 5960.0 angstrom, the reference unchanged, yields 2.5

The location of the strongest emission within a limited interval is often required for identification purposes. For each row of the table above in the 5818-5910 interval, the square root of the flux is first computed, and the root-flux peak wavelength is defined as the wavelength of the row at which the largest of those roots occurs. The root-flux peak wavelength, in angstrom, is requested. 5824.0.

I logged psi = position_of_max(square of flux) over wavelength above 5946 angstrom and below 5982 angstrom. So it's 5976.0 angstrom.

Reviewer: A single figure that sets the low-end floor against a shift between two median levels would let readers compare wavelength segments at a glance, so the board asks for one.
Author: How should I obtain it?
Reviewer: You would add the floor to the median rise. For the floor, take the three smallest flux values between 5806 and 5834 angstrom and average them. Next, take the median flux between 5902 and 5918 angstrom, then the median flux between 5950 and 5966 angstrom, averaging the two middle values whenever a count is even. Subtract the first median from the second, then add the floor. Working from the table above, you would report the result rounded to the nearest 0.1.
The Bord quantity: 16.1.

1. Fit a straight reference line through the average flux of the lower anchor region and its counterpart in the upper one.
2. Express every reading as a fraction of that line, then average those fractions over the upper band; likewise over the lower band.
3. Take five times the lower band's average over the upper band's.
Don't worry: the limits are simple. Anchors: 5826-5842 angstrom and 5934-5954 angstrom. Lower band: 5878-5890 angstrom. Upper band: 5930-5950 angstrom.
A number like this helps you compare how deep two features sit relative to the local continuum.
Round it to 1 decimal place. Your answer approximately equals 4.4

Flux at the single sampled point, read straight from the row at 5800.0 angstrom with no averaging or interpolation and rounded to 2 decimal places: 16.23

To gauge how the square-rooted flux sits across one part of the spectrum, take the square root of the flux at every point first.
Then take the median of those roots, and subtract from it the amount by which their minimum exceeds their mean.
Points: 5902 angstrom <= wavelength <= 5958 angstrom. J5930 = 4.09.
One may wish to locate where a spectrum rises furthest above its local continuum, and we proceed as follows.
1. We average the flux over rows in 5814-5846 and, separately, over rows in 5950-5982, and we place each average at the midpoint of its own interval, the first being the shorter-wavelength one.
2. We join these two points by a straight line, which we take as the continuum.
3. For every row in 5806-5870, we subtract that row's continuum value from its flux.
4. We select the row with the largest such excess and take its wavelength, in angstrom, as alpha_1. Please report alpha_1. 5824.0 angstrom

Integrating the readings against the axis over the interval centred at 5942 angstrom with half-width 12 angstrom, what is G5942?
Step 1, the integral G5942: 378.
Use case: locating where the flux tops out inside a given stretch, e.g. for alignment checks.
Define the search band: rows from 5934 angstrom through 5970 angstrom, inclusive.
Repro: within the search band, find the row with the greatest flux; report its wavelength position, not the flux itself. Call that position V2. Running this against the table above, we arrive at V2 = 5940.0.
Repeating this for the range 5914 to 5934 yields 5928.0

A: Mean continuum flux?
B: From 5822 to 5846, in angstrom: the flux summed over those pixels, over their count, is 16.4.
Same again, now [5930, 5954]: 15.7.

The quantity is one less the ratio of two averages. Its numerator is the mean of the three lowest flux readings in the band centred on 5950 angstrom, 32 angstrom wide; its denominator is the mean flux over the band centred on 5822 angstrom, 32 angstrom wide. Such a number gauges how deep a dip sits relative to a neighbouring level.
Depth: 0.12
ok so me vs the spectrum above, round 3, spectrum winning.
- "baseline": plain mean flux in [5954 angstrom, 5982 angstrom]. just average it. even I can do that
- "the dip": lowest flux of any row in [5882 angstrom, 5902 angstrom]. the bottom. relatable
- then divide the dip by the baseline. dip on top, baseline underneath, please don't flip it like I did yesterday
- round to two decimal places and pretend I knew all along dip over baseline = 0.77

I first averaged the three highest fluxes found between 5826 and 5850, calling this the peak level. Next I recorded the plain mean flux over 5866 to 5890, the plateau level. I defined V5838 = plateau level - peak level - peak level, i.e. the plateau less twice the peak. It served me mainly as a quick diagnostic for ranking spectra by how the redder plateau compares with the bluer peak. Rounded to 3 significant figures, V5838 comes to -18.1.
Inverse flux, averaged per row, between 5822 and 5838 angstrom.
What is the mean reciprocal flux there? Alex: 0.062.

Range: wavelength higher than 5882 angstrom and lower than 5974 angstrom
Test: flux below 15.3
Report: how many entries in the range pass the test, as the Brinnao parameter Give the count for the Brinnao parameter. 12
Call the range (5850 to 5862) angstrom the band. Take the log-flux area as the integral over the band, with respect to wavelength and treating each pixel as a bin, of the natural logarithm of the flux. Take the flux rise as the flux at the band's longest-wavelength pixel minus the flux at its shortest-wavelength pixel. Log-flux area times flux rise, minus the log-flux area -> -22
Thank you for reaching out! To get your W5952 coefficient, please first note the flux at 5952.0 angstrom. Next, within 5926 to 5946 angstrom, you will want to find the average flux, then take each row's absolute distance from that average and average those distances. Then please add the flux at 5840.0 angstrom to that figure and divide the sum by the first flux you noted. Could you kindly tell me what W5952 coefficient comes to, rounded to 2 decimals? 1.09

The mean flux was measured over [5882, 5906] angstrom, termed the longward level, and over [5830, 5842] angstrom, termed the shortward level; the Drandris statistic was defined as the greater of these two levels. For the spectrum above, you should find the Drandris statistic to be 16.1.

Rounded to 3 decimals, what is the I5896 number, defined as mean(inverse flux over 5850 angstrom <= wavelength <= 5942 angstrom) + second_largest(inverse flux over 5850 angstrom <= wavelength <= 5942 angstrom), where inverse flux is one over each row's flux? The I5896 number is 0.144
